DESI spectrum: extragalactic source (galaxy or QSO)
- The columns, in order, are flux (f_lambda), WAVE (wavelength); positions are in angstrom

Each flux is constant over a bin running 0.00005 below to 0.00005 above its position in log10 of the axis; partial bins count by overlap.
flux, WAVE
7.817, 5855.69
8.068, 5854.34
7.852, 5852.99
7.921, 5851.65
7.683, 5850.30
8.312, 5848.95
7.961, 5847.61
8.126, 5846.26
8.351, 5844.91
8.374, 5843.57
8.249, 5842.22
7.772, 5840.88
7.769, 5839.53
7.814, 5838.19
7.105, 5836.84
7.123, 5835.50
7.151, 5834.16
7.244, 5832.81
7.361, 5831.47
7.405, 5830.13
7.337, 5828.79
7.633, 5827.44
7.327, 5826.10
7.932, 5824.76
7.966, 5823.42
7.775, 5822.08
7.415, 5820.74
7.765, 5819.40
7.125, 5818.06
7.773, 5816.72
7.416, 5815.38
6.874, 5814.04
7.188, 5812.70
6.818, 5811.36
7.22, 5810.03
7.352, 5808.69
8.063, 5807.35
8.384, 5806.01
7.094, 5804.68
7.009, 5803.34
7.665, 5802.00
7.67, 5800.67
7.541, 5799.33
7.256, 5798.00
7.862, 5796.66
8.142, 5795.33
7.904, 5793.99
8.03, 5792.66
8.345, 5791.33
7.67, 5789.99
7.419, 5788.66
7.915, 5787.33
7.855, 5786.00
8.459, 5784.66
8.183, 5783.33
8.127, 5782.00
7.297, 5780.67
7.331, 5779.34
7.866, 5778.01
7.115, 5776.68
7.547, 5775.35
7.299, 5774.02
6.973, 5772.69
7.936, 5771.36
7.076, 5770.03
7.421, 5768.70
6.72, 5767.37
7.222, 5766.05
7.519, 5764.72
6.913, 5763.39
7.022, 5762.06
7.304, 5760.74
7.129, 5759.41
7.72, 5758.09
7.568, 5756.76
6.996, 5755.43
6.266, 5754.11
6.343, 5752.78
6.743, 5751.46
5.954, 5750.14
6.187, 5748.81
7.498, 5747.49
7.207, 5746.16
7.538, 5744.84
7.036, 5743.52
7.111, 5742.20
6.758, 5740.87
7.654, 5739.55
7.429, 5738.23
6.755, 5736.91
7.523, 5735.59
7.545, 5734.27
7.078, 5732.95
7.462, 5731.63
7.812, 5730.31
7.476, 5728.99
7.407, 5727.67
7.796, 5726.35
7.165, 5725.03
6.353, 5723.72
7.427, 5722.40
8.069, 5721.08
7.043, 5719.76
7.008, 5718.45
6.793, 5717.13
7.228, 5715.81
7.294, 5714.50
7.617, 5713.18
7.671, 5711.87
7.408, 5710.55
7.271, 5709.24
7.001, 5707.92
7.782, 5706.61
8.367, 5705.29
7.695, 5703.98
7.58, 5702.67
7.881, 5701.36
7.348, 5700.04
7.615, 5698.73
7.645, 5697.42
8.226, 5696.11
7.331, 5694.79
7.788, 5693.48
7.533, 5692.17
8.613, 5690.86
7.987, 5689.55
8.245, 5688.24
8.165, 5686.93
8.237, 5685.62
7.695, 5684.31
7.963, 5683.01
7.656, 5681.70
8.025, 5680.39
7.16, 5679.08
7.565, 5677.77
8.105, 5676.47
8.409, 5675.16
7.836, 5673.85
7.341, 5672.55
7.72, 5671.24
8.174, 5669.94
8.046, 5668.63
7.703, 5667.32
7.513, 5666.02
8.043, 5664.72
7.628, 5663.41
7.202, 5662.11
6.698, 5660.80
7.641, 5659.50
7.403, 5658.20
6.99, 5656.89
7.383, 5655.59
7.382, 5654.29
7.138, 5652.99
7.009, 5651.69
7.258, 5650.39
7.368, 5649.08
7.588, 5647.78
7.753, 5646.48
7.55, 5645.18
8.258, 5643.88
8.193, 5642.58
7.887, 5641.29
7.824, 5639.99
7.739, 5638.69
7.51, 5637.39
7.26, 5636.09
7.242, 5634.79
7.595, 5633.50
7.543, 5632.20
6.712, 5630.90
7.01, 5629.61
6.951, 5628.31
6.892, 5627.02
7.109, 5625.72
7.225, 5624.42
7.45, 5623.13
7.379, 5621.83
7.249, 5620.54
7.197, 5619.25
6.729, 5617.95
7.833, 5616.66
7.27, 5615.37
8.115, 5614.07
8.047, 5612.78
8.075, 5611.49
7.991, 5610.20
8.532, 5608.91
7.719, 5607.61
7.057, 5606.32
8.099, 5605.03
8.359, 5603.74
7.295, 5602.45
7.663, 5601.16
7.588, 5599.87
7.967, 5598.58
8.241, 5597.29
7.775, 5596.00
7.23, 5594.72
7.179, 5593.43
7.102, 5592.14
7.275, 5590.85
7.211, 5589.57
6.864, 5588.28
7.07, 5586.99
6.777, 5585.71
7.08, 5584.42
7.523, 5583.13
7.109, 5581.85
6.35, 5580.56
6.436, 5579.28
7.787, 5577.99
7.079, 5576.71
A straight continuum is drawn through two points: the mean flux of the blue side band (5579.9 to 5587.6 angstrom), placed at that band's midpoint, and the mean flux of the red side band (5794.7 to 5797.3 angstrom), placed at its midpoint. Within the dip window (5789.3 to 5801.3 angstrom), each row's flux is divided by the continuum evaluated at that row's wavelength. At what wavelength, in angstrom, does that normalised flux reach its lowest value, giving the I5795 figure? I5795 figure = 5798.00 angstrom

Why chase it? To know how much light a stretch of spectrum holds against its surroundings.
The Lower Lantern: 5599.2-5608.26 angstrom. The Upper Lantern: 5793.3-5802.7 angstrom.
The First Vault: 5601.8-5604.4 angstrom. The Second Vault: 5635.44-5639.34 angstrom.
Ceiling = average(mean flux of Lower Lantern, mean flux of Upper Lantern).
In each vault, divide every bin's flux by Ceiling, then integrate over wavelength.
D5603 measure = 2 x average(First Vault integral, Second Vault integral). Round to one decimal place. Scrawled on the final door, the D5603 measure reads 6.4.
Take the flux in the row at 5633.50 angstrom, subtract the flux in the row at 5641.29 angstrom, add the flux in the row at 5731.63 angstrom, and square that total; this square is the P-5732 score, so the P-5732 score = 51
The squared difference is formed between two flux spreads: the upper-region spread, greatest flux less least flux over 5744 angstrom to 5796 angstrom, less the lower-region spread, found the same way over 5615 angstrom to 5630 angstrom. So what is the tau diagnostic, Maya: 2.0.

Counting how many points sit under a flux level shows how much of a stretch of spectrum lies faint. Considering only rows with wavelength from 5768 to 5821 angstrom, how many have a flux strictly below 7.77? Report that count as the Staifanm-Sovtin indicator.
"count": 25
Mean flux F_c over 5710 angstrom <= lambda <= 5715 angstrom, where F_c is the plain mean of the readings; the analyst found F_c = 7.50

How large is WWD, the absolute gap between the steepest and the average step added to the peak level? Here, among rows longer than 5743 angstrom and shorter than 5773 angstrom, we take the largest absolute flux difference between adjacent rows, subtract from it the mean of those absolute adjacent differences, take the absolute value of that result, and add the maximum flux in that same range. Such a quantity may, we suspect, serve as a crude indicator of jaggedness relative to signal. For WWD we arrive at 8.76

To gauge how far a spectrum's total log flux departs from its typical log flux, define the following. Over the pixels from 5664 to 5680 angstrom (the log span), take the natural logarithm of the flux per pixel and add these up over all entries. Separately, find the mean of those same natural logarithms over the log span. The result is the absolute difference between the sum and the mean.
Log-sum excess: 23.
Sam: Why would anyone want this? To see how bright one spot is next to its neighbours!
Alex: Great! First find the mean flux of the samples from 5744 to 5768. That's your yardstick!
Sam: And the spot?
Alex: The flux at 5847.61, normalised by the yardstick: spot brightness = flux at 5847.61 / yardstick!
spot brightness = 1.14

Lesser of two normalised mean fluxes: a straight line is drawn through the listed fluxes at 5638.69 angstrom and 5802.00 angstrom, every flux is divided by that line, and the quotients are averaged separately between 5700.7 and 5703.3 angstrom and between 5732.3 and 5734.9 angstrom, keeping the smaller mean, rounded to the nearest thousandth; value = 0.950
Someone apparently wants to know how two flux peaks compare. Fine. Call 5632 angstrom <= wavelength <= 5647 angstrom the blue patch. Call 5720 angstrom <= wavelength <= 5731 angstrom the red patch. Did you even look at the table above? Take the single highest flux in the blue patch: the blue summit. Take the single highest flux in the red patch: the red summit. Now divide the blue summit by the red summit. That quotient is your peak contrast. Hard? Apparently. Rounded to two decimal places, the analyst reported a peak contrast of 1.02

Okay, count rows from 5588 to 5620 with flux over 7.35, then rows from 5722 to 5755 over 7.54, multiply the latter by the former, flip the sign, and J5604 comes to -56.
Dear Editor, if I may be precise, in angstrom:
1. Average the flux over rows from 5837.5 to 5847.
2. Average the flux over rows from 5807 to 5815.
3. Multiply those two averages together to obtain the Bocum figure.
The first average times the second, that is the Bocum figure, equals 58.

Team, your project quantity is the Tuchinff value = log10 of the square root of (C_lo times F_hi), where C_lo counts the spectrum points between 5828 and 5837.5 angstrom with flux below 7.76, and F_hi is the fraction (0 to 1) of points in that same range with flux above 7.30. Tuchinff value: 0.24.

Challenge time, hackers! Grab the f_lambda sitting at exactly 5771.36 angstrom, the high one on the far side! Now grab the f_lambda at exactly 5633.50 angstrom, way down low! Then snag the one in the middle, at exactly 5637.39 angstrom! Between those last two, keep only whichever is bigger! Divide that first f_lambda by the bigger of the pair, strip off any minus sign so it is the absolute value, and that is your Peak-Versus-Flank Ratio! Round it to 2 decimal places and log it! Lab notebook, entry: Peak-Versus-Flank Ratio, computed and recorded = 1.04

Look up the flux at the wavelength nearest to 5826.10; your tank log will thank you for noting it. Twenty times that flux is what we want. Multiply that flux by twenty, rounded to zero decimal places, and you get 147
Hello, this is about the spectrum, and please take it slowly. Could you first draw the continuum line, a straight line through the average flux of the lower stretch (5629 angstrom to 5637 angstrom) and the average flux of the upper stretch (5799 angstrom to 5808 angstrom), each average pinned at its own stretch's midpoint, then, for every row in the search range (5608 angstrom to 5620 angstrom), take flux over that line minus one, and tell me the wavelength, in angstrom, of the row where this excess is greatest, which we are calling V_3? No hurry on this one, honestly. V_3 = 5608.91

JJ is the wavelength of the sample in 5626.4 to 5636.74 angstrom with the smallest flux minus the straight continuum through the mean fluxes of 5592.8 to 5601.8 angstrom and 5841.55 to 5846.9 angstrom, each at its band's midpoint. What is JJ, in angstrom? 5630.90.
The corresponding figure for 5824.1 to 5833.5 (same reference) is 5832.81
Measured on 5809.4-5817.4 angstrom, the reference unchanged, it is 5811.36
